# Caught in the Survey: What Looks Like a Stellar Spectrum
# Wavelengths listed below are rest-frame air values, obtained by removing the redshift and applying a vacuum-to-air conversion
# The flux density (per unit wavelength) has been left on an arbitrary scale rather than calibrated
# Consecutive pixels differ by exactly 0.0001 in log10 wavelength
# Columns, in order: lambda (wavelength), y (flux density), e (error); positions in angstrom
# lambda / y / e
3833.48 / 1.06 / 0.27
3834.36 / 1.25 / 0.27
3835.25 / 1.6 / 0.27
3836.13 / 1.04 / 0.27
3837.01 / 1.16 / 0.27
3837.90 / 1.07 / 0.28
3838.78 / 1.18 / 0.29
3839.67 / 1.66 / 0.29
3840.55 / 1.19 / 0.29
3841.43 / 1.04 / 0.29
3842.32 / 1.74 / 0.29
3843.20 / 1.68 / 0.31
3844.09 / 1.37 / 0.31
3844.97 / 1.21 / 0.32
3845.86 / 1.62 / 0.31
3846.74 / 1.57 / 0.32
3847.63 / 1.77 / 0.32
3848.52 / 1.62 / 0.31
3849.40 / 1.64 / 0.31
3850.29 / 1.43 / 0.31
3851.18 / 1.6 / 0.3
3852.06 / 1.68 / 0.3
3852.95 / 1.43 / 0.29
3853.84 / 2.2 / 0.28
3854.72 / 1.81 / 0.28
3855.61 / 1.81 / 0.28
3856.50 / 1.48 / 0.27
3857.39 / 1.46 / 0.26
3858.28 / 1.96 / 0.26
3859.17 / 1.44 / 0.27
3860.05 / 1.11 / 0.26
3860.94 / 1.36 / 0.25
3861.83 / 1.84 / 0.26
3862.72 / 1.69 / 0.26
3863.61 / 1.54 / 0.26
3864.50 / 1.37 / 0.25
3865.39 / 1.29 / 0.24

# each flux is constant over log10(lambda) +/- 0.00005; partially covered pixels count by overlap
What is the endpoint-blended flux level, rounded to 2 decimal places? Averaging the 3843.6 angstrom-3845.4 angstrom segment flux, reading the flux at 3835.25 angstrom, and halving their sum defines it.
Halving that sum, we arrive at 1.45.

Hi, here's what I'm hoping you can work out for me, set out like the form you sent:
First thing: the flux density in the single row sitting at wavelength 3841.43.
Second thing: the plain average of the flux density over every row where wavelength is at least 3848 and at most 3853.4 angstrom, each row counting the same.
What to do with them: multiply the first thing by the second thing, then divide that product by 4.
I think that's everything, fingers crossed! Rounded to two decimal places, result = 0.41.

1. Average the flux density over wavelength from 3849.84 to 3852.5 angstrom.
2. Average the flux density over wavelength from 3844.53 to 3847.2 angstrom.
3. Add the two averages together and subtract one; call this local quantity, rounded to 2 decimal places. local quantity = 2.04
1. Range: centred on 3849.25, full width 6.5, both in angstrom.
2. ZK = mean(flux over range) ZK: 1.62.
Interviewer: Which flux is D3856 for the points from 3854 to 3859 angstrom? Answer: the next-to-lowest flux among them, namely 1.48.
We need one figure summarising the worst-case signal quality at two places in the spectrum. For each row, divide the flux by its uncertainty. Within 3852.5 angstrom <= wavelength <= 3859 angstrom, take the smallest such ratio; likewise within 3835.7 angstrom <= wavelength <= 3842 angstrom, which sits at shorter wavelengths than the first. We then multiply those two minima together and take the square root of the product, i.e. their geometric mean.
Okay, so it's 4.21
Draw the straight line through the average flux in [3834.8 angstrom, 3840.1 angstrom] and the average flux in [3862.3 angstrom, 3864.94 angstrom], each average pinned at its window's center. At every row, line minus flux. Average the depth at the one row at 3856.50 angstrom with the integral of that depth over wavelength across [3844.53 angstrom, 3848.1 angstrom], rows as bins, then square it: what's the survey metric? 0.10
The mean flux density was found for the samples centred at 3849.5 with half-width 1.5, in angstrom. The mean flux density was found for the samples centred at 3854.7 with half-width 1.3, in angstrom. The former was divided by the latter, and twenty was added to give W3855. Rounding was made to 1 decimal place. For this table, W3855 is 20.8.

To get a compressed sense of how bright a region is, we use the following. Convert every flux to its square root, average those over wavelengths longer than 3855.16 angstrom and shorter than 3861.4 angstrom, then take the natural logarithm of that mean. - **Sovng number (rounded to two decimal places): 0.20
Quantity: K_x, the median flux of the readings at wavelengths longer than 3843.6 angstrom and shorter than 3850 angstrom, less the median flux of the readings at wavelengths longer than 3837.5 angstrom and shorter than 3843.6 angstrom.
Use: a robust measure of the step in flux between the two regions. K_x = 0.43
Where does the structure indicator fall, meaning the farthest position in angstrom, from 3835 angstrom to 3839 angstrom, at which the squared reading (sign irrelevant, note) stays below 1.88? 3838.78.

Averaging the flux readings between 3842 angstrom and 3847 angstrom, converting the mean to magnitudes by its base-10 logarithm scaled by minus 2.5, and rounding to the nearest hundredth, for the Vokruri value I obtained -0.46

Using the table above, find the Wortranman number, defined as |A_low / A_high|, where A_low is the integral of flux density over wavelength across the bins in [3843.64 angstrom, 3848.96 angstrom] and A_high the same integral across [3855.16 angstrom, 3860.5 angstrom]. 0.99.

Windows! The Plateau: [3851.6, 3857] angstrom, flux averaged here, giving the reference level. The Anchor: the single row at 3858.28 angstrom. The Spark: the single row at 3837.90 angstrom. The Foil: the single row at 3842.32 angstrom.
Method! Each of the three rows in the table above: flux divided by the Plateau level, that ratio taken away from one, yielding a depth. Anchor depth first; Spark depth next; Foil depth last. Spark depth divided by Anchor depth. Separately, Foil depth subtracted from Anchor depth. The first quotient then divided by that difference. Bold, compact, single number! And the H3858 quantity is 23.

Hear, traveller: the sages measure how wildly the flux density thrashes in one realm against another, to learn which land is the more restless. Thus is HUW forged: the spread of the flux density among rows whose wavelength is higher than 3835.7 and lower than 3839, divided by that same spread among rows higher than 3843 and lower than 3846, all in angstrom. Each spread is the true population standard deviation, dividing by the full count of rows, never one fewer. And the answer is 0.31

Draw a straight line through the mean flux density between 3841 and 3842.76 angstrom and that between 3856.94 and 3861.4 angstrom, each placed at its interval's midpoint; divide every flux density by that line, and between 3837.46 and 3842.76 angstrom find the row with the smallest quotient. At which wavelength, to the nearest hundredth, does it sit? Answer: 3841.43 angstrom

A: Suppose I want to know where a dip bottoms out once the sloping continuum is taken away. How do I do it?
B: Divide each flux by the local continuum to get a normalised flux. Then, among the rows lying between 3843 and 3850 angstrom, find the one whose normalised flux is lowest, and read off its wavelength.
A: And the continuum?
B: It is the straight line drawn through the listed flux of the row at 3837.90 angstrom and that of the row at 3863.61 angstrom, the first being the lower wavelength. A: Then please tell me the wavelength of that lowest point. 3844.97 angstrom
